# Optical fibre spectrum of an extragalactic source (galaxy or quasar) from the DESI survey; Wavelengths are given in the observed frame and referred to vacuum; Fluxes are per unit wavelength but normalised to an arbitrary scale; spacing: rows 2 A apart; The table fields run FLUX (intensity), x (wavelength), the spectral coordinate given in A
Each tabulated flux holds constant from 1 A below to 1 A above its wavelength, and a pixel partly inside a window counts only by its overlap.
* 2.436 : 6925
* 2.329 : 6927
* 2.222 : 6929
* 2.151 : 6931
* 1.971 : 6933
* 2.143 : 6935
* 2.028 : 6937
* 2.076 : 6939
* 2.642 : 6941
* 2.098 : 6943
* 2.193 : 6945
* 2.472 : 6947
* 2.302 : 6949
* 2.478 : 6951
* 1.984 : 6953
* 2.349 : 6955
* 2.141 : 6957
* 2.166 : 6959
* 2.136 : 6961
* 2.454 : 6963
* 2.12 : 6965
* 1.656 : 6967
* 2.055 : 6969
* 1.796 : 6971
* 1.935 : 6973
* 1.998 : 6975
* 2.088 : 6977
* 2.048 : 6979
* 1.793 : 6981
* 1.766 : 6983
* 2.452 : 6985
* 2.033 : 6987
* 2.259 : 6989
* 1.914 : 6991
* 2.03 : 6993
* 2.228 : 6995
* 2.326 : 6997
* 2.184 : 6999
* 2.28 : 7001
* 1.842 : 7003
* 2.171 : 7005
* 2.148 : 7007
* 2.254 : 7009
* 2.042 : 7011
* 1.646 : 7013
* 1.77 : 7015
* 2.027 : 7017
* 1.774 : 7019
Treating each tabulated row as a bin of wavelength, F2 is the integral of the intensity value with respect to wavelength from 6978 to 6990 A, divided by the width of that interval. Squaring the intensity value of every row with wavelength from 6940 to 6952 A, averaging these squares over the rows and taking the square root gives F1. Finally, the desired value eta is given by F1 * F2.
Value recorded 4.88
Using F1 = 2.37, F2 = 2.06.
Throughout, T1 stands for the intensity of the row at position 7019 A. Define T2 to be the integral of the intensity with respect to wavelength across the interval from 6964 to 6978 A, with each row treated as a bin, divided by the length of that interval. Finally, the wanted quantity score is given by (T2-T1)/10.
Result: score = 0.02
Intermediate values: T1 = 1.774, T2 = 1.95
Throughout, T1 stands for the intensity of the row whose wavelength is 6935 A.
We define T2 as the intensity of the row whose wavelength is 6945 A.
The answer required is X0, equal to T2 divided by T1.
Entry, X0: 1.02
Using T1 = 2.143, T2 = 2.193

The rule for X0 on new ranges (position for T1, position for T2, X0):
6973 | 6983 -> 0.91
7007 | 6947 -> 1.15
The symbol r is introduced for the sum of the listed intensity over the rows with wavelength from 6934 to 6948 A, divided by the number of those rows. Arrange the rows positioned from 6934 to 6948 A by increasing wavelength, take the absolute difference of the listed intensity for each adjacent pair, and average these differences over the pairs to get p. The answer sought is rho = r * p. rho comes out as 0.61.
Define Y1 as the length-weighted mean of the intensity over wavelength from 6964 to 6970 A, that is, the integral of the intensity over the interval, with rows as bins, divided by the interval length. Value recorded 1.94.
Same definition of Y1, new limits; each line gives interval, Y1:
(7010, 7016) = 1.82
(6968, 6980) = 1.99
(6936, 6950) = 2.26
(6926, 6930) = 2.28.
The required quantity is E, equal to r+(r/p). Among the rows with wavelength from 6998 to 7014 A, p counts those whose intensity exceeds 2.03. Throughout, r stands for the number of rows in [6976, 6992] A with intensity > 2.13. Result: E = 2.3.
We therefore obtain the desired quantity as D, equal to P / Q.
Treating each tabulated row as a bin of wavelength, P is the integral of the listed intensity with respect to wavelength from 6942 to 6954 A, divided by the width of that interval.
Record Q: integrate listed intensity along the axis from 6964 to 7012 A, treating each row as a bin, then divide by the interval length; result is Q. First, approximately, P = 2.25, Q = 2.06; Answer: 1.09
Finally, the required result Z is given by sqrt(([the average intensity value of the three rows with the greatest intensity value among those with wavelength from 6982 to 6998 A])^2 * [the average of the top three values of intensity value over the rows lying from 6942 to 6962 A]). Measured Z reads 3.7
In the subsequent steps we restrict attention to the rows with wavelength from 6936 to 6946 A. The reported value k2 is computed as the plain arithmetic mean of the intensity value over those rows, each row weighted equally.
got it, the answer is 2.21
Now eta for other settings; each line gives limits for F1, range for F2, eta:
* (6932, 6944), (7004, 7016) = 4.35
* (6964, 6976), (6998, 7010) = 4.15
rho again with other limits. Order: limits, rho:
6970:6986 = 0.37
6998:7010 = 0.43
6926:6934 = 0.26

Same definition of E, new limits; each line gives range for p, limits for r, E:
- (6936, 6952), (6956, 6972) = 4.6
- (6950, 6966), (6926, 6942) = 5.7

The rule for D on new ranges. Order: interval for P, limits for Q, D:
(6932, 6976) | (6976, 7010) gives 1.02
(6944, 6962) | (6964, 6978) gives 1.15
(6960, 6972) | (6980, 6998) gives 0.97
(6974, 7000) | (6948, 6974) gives 0.98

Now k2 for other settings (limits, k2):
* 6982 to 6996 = 2.10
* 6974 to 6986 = 2.02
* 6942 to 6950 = 2.27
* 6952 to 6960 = 2.16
